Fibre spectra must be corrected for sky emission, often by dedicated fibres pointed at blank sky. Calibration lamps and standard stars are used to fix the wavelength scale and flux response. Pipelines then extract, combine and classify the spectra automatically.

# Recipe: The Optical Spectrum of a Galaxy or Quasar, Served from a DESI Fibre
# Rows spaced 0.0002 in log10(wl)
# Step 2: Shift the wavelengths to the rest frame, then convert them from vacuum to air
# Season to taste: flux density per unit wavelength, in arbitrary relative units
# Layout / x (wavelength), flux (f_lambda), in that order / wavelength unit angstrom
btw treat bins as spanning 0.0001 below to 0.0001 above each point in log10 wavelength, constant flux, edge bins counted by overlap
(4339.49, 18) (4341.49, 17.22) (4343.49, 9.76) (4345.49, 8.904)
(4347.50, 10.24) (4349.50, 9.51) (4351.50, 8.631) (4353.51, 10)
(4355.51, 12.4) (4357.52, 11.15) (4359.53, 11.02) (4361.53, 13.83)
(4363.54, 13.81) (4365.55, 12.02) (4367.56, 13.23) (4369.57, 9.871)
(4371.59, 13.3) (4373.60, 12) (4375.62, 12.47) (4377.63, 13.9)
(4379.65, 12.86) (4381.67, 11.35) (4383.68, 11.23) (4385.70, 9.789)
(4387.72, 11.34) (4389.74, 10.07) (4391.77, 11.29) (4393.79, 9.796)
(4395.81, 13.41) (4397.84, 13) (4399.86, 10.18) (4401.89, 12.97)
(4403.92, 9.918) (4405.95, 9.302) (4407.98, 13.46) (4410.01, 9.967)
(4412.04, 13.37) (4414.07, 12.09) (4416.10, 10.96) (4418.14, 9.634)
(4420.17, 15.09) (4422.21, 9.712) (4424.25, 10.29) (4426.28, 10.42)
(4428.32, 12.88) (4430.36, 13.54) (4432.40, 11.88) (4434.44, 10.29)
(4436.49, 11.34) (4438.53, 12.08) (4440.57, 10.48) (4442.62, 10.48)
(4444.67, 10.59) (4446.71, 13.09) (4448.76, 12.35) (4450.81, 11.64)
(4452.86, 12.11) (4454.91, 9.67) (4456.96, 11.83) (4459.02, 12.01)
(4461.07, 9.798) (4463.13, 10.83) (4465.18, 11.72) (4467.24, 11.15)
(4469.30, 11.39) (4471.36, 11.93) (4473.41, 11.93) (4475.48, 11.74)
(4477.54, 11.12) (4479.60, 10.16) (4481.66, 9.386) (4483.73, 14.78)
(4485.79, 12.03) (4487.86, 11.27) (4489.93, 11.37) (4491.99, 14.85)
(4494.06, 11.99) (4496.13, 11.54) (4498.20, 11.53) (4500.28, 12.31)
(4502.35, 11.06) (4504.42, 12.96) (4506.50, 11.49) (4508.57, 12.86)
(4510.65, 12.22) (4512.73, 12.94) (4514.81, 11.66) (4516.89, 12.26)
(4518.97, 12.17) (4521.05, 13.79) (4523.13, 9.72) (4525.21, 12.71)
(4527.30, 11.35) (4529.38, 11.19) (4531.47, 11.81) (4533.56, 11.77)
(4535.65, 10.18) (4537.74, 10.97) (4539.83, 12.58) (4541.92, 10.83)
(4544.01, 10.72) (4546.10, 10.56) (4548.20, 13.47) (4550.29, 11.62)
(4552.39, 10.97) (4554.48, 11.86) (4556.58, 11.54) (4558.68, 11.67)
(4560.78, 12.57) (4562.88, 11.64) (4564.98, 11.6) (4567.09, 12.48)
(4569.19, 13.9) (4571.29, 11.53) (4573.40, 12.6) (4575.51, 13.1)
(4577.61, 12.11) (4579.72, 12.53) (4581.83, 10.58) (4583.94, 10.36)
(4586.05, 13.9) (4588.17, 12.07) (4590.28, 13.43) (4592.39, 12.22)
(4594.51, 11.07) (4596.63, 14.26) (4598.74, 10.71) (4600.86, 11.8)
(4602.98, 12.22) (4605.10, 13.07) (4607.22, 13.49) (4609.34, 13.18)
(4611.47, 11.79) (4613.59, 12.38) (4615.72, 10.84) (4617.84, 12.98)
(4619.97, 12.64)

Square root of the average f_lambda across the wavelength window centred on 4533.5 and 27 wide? 3.38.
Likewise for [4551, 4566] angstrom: 3.42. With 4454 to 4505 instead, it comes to 3.41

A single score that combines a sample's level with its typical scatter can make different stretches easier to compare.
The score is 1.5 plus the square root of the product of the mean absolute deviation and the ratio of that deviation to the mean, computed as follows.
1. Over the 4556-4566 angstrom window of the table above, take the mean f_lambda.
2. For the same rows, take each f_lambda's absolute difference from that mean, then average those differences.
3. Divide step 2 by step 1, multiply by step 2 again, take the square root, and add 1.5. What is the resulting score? 1.59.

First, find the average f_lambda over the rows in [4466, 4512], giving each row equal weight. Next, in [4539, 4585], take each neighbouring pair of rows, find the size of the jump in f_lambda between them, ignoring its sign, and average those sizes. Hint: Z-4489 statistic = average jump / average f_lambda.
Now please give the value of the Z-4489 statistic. 0.08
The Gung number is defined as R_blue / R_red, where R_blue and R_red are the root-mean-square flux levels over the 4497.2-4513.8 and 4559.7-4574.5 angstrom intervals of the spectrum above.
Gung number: 0.987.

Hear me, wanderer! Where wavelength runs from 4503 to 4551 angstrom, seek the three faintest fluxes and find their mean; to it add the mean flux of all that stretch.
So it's 22.0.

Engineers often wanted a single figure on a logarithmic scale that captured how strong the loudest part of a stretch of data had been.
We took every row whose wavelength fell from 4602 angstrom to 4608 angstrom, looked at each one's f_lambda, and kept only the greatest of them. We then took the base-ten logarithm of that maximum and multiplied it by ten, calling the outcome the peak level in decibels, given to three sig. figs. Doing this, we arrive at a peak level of 11.3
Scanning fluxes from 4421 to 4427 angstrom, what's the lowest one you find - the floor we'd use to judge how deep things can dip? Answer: 9.712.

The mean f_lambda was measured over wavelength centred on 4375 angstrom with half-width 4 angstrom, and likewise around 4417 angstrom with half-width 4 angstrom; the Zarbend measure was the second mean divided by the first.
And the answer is 0.92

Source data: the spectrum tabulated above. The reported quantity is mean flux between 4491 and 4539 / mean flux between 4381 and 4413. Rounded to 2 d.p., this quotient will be 1.06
